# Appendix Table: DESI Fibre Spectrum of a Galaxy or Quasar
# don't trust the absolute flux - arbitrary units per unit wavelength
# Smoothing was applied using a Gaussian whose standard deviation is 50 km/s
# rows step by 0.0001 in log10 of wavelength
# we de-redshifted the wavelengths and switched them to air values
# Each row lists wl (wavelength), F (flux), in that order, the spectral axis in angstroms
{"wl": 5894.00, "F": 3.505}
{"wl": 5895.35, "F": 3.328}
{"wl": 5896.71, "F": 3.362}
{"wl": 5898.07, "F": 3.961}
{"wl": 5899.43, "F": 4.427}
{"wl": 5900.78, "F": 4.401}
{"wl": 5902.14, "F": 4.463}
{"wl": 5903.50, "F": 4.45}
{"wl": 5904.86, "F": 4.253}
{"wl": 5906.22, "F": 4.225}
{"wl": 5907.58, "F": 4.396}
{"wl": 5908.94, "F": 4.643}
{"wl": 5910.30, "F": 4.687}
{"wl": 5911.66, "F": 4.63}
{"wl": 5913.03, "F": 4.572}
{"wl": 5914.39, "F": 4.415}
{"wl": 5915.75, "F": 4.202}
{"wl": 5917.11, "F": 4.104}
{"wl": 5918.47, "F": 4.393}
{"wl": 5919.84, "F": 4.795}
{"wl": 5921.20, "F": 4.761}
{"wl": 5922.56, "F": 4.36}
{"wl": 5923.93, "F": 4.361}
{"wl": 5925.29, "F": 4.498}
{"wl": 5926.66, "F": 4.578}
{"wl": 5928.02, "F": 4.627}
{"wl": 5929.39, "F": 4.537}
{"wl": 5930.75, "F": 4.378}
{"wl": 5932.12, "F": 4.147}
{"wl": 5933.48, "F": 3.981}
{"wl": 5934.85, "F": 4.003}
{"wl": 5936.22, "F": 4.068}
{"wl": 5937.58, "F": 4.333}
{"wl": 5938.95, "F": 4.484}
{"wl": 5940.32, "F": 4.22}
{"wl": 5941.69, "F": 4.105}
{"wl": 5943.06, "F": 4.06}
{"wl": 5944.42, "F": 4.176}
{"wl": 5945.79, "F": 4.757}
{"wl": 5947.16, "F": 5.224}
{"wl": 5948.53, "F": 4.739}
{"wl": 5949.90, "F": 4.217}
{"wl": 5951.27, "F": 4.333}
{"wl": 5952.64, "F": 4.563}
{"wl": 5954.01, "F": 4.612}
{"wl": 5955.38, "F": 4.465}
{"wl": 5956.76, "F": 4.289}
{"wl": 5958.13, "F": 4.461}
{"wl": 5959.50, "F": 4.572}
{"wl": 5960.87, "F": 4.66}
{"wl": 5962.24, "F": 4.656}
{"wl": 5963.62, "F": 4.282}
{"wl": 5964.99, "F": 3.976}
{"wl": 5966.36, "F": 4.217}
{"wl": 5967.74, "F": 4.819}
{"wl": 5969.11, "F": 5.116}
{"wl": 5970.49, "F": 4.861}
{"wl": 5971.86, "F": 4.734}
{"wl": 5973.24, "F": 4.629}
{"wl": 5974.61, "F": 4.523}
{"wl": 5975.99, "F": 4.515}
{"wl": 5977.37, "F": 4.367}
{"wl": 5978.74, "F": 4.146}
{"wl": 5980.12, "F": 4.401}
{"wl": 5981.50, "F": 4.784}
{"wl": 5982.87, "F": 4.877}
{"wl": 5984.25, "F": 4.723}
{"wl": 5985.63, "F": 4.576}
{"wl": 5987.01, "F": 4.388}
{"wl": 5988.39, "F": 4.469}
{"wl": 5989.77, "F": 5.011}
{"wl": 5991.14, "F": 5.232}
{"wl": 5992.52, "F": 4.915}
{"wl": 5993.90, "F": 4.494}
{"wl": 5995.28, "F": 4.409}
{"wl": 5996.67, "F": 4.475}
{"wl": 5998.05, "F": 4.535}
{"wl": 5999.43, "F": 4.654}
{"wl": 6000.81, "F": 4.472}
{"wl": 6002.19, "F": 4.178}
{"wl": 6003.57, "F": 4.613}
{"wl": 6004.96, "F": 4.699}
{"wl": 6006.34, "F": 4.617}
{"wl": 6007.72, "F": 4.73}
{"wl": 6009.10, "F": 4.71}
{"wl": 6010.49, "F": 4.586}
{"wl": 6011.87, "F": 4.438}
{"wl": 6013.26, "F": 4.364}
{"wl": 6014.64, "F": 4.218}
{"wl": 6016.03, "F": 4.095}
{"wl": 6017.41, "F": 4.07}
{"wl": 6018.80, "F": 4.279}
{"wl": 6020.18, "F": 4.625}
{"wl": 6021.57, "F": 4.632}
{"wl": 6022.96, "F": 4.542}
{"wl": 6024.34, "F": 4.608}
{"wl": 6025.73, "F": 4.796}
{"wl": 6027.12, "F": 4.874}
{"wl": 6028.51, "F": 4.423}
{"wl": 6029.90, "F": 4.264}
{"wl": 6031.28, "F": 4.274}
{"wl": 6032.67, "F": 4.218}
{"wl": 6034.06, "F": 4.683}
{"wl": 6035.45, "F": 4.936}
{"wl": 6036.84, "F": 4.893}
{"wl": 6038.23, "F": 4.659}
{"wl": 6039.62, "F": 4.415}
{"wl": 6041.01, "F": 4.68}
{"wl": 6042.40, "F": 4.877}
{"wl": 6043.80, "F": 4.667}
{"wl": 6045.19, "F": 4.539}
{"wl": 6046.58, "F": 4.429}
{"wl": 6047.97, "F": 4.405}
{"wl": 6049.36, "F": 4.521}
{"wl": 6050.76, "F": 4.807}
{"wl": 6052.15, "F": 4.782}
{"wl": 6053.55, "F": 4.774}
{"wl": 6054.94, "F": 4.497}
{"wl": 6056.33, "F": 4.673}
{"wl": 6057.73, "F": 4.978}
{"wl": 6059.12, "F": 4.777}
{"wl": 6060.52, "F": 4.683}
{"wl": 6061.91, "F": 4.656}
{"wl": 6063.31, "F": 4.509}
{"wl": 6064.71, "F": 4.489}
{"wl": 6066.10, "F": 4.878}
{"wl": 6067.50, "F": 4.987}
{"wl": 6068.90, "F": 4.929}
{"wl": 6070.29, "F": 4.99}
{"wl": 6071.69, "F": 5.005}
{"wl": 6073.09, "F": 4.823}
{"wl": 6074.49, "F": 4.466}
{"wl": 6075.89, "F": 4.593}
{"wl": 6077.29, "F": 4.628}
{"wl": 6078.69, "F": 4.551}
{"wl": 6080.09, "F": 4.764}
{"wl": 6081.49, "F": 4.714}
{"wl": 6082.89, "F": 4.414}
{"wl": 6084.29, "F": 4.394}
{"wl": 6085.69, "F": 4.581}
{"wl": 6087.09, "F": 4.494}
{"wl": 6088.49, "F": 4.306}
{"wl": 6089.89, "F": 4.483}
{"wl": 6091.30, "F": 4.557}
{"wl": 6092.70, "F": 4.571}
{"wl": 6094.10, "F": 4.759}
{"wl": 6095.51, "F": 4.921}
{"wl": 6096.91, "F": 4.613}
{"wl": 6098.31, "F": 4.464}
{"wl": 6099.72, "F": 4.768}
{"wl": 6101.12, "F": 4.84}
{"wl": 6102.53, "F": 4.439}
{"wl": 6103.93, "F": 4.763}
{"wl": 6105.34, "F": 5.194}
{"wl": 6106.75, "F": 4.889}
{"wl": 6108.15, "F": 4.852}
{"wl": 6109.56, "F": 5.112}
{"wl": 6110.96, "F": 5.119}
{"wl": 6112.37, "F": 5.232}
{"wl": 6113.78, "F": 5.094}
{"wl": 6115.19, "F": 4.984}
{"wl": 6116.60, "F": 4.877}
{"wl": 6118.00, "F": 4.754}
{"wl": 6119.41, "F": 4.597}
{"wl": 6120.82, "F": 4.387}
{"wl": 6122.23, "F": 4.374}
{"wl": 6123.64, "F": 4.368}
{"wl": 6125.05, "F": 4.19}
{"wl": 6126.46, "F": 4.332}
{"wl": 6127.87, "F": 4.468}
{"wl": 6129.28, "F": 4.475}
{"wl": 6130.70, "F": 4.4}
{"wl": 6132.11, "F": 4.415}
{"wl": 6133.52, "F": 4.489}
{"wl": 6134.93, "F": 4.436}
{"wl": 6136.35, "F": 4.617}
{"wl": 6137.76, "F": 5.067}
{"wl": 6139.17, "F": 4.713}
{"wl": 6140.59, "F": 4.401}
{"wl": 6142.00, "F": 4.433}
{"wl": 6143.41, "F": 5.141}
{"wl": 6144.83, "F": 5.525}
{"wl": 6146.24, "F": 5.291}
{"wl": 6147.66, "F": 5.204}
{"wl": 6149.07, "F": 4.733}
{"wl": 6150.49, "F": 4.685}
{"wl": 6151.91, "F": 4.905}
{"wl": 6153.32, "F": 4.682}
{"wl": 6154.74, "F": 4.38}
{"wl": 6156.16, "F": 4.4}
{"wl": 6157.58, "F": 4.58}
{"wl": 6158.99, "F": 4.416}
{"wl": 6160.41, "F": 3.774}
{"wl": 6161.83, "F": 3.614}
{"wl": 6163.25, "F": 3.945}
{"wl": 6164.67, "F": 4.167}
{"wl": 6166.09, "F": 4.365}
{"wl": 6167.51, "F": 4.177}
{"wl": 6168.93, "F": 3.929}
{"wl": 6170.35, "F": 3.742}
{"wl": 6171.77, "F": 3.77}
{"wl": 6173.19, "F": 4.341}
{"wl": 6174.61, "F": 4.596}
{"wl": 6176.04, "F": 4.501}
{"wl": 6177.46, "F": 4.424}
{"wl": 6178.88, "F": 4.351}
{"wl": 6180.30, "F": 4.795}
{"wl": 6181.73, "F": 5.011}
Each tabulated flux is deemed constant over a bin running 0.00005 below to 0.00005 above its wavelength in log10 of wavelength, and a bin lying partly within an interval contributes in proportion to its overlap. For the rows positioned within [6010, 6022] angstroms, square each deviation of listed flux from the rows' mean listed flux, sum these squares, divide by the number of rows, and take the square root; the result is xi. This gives 0.21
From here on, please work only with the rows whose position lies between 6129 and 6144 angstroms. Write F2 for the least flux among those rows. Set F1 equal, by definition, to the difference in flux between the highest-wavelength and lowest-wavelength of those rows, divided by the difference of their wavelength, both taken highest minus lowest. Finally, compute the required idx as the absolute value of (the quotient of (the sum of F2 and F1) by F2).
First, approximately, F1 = 0.047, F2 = 4.4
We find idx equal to 1.011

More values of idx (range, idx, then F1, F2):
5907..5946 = 1.002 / 0.009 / 3.981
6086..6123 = 0.999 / -0.003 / 4.306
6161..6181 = 1.018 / 0.064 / 3.614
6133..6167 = 0.999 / -0.004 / 3.614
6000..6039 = 1.001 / 0.005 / 4.07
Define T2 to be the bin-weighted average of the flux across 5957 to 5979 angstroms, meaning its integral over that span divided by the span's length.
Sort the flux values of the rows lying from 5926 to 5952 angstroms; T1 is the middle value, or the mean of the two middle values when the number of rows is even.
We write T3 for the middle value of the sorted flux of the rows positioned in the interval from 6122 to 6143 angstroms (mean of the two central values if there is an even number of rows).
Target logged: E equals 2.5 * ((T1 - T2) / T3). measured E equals -0.12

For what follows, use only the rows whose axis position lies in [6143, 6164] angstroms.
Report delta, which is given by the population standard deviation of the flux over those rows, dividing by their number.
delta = 0.54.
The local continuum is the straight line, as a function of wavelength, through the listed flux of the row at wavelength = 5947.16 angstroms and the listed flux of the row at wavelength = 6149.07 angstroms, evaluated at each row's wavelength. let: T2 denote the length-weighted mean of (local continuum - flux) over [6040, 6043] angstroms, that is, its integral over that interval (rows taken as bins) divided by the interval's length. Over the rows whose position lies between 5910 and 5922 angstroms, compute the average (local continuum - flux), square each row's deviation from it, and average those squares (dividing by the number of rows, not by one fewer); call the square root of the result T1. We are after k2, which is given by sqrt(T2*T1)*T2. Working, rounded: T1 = 0.23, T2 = 0.26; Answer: 0.06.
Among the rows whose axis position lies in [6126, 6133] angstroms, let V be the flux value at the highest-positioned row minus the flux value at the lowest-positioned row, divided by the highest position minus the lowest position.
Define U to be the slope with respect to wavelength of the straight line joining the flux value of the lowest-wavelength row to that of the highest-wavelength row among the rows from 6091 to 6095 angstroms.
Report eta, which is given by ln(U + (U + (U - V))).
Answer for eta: -1.6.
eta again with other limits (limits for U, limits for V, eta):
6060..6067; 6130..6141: -2.3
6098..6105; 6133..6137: -2.2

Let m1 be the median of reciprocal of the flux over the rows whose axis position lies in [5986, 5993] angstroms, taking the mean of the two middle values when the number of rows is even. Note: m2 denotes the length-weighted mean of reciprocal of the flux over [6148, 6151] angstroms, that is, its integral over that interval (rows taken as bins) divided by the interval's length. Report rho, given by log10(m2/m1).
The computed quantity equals 0.01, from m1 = 0.203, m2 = 0.210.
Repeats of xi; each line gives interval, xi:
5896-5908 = 0.34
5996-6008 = 0.16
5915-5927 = 0.22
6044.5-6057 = 0.15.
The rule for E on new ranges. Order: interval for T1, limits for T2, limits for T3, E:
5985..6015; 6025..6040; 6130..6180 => -0.02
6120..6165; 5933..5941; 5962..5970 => 0.14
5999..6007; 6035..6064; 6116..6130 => -0.03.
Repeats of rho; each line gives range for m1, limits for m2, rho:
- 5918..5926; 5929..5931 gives 0.00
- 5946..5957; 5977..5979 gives 0.03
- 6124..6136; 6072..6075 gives -0.03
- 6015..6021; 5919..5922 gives -0.05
